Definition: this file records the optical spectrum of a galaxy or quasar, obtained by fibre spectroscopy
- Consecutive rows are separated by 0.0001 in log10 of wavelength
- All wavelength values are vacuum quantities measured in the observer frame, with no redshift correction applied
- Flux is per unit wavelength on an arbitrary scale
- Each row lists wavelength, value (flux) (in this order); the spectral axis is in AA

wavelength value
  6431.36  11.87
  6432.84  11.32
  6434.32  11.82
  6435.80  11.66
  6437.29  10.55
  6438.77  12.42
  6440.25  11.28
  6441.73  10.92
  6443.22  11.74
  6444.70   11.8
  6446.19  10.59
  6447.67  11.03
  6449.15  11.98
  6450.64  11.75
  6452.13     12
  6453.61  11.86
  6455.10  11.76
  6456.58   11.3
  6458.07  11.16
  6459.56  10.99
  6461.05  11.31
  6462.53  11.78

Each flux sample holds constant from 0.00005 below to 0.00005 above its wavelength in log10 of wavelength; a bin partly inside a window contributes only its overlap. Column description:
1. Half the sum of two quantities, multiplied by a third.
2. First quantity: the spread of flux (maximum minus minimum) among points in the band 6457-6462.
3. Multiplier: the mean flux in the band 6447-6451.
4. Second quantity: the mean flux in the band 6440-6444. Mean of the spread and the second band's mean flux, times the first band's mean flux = 67.4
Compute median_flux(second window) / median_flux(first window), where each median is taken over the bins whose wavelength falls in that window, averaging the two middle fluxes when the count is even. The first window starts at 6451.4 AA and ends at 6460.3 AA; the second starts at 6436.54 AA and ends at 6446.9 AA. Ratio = 0.98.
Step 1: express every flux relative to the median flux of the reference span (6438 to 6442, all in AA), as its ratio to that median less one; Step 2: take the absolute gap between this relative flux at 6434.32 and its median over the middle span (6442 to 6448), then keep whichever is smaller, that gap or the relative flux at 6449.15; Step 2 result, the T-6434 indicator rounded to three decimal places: 0.039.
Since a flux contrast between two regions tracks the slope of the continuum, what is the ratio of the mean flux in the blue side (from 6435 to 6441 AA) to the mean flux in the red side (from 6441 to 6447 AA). 1.02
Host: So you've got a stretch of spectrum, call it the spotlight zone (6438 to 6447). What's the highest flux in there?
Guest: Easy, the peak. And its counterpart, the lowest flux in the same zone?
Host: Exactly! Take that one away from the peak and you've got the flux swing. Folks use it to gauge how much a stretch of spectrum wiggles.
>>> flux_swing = 1.8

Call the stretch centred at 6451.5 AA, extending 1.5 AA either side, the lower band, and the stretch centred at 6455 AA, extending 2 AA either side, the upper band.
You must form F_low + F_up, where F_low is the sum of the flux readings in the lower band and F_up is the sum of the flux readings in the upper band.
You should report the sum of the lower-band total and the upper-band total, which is 59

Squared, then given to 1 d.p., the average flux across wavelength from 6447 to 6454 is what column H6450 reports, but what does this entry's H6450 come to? 137.5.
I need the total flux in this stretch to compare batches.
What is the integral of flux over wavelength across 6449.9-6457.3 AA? 87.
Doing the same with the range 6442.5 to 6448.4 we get 67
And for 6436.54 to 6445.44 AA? 102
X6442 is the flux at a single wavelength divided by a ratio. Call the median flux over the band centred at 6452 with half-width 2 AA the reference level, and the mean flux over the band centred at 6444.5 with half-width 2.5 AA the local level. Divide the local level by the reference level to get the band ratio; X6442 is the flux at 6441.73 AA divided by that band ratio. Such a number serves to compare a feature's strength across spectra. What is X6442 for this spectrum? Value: 11.4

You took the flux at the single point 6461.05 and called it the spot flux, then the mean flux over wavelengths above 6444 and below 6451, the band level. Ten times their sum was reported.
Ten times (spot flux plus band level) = 227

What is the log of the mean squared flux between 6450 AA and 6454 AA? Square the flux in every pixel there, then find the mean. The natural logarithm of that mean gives 4.95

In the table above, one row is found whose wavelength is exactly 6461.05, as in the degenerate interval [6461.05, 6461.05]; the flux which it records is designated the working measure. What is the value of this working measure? 11.31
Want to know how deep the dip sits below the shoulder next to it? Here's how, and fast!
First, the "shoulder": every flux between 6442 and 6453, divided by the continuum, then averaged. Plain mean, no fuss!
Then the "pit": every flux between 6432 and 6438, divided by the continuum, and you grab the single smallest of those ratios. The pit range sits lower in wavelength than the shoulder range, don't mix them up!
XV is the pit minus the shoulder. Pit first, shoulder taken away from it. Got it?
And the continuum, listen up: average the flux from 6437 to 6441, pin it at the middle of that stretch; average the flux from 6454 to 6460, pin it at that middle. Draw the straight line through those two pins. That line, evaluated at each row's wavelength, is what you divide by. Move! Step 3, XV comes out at -0.094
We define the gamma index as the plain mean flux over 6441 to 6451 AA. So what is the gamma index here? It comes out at 11.4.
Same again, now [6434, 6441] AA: 11.5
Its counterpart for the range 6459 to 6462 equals 11.2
